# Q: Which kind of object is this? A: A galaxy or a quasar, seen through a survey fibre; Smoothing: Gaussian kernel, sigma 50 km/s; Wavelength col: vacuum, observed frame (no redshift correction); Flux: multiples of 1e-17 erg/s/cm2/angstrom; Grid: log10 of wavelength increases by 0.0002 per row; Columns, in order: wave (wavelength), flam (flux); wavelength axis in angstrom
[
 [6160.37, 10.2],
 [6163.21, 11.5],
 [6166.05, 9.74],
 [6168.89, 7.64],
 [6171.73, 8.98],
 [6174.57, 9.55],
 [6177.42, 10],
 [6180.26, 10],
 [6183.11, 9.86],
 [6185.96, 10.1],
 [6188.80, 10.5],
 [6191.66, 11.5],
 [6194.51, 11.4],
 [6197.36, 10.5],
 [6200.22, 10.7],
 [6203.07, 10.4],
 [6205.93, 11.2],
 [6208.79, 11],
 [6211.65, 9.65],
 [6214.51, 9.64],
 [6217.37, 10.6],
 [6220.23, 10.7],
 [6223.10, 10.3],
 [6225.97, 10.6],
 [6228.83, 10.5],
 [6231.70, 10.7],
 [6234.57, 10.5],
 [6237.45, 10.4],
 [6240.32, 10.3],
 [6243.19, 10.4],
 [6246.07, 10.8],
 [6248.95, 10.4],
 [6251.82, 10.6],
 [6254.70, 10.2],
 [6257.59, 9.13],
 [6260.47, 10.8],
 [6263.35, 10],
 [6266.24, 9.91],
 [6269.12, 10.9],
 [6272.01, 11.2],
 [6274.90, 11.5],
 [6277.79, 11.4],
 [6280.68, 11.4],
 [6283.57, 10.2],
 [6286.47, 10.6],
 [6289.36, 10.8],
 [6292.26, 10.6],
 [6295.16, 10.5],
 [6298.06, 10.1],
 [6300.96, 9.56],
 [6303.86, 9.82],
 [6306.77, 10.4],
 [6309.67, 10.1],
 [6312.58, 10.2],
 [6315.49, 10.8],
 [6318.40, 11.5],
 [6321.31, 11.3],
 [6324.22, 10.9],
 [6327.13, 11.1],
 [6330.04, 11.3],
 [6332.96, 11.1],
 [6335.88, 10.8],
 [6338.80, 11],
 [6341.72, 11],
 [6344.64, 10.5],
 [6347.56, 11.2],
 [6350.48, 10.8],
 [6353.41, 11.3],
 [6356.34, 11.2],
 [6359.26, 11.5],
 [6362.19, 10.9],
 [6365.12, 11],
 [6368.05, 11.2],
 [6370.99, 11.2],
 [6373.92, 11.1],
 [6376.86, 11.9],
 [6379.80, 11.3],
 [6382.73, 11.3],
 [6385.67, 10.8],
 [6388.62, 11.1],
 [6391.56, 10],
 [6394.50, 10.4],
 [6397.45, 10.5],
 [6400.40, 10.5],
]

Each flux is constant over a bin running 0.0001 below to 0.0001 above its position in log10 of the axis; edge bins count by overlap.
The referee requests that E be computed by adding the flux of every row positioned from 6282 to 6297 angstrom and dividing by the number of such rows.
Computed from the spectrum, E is 10.5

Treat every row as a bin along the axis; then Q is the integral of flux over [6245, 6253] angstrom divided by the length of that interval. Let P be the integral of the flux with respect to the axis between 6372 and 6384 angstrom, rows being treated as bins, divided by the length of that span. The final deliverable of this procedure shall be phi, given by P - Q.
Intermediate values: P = 11.4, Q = 10.6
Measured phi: 0.8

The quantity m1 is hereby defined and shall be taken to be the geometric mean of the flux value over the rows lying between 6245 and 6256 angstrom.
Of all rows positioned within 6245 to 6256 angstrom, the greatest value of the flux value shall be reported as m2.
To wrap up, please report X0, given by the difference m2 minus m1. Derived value 0.30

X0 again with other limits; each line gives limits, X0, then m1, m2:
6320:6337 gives 0.22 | 11.1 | 11.3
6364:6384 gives 0.62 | 11.3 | 11.9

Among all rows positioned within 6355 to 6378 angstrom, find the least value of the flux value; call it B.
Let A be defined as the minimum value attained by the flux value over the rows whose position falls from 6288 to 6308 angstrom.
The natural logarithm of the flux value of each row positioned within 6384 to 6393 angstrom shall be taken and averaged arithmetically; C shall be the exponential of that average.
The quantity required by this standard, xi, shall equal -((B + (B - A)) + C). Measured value -23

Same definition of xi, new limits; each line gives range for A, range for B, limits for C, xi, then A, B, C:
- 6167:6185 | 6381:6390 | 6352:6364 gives -25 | 7.64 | 10.8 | 11.2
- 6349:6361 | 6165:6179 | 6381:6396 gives -15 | 10.8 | 7.64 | 10.7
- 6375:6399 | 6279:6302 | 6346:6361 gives -20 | 10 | 9.56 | 11.2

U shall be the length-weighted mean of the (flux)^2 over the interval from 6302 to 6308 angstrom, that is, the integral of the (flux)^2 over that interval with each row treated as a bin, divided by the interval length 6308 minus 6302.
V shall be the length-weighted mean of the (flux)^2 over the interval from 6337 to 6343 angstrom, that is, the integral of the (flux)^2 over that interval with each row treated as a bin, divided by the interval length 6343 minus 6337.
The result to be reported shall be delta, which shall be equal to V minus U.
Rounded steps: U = 101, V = 121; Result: 19.5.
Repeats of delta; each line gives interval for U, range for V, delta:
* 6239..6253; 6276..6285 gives 11.5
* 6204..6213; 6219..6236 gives -1.8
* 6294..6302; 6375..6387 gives 27.0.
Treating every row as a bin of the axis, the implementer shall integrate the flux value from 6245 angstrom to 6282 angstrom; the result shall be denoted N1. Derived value 393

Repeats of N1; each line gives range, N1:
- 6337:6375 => 421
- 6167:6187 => 189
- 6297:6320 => 237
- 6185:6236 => 540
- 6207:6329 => 1285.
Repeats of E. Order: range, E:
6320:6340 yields 11.1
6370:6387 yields 11.3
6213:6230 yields 10.4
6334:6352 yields 10.9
